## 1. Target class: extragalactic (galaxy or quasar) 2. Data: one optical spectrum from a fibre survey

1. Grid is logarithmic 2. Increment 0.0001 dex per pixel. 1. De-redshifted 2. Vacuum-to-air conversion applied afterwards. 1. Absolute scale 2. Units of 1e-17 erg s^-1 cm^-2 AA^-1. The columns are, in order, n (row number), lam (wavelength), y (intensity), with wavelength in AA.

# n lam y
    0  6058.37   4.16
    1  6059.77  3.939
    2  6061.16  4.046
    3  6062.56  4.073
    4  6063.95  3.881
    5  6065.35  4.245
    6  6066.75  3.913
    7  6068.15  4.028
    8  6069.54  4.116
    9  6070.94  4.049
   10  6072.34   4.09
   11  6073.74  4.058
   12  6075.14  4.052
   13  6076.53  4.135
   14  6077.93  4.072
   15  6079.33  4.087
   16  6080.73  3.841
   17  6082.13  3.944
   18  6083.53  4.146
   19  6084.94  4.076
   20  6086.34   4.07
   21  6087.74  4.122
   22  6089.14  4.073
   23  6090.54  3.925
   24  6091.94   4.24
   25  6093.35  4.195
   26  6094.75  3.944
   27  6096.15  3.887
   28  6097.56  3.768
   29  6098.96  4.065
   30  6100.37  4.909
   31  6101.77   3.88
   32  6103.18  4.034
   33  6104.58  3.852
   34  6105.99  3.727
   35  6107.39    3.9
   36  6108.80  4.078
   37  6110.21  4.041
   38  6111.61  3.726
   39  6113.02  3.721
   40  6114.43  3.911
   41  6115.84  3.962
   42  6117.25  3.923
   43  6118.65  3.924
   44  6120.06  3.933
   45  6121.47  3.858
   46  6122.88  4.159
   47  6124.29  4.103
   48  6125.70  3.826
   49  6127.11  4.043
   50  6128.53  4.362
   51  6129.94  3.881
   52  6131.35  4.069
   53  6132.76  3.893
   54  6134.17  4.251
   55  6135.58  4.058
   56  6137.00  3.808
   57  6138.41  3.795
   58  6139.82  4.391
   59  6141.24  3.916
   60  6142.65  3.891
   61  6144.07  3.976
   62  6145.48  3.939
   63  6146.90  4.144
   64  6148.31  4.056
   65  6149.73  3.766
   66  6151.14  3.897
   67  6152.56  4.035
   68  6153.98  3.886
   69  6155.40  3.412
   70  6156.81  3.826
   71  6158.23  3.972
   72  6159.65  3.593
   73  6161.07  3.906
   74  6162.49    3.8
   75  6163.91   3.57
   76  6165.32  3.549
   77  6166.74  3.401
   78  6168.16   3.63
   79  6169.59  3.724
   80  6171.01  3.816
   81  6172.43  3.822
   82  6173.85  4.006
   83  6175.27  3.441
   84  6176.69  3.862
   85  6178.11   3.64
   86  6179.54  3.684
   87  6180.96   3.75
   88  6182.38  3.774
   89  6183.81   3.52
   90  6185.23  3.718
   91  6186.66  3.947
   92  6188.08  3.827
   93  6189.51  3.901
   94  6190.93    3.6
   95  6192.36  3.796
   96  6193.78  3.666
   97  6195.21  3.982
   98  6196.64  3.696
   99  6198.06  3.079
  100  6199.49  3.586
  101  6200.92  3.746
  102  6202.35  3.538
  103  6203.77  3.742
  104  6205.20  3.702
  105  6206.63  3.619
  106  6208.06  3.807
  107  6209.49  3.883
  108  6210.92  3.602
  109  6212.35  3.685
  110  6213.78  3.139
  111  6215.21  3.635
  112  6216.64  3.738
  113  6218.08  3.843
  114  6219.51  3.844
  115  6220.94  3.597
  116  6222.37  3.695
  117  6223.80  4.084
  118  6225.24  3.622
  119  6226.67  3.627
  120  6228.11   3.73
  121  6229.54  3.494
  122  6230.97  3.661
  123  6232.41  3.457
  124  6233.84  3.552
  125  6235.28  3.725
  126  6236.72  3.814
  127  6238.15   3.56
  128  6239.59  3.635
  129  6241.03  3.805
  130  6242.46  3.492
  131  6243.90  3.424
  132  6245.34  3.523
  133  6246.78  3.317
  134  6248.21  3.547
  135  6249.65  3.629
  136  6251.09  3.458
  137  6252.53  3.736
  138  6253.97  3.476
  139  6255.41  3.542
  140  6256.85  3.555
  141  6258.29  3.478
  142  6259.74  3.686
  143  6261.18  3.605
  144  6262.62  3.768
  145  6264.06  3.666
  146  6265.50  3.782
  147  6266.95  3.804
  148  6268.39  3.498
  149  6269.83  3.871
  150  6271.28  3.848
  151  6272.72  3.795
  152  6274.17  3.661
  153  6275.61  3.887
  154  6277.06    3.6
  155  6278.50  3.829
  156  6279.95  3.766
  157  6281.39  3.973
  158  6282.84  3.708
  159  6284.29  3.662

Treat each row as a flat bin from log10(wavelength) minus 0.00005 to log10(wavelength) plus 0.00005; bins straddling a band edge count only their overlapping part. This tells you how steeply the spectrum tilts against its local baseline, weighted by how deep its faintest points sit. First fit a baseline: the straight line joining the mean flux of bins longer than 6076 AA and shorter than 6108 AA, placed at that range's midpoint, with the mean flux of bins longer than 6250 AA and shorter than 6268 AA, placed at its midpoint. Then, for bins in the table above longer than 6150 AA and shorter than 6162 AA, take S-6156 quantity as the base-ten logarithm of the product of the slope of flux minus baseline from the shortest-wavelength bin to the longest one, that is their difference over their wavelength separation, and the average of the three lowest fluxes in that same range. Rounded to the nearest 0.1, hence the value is -1.9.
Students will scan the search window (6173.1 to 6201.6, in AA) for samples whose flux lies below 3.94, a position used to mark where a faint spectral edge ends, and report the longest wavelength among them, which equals 6200.92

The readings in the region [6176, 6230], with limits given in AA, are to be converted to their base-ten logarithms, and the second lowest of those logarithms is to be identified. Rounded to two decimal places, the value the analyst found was 0.50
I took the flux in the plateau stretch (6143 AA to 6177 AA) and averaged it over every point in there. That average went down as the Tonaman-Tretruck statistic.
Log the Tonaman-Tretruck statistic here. 3.79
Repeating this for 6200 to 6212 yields 3.70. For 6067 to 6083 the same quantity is 4.04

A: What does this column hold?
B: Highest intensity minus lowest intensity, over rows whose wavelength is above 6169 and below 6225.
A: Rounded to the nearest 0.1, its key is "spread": 1.0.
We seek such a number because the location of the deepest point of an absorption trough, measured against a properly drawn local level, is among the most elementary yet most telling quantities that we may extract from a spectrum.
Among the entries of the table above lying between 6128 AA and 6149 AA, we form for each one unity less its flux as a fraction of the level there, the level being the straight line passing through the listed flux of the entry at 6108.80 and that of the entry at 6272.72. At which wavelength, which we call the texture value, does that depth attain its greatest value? 6138.41 AA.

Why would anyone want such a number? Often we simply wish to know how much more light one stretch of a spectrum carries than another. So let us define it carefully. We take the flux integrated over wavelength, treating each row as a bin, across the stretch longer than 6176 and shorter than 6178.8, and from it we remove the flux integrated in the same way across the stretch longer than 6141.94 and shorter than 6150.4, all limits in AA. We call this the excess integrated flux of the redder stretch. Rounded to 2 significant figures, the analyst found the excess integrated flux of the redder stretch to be -23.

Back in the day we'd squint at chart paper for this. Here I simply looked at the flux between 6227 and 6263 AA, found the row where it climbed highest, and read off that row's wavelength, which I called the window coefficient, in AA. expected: 6236.72 AA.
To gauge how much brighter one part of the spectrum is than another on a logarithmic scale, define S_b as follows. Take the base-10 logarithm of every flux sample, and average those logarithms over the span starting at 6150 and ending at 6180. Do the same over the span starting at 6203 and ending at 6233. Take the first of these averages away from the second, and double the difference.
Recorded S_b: -0.014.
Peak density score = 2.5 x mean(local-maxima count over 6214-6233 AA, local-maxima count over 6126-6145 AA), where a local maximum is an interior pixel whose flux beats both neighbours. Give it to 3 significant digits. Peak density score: 10.0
